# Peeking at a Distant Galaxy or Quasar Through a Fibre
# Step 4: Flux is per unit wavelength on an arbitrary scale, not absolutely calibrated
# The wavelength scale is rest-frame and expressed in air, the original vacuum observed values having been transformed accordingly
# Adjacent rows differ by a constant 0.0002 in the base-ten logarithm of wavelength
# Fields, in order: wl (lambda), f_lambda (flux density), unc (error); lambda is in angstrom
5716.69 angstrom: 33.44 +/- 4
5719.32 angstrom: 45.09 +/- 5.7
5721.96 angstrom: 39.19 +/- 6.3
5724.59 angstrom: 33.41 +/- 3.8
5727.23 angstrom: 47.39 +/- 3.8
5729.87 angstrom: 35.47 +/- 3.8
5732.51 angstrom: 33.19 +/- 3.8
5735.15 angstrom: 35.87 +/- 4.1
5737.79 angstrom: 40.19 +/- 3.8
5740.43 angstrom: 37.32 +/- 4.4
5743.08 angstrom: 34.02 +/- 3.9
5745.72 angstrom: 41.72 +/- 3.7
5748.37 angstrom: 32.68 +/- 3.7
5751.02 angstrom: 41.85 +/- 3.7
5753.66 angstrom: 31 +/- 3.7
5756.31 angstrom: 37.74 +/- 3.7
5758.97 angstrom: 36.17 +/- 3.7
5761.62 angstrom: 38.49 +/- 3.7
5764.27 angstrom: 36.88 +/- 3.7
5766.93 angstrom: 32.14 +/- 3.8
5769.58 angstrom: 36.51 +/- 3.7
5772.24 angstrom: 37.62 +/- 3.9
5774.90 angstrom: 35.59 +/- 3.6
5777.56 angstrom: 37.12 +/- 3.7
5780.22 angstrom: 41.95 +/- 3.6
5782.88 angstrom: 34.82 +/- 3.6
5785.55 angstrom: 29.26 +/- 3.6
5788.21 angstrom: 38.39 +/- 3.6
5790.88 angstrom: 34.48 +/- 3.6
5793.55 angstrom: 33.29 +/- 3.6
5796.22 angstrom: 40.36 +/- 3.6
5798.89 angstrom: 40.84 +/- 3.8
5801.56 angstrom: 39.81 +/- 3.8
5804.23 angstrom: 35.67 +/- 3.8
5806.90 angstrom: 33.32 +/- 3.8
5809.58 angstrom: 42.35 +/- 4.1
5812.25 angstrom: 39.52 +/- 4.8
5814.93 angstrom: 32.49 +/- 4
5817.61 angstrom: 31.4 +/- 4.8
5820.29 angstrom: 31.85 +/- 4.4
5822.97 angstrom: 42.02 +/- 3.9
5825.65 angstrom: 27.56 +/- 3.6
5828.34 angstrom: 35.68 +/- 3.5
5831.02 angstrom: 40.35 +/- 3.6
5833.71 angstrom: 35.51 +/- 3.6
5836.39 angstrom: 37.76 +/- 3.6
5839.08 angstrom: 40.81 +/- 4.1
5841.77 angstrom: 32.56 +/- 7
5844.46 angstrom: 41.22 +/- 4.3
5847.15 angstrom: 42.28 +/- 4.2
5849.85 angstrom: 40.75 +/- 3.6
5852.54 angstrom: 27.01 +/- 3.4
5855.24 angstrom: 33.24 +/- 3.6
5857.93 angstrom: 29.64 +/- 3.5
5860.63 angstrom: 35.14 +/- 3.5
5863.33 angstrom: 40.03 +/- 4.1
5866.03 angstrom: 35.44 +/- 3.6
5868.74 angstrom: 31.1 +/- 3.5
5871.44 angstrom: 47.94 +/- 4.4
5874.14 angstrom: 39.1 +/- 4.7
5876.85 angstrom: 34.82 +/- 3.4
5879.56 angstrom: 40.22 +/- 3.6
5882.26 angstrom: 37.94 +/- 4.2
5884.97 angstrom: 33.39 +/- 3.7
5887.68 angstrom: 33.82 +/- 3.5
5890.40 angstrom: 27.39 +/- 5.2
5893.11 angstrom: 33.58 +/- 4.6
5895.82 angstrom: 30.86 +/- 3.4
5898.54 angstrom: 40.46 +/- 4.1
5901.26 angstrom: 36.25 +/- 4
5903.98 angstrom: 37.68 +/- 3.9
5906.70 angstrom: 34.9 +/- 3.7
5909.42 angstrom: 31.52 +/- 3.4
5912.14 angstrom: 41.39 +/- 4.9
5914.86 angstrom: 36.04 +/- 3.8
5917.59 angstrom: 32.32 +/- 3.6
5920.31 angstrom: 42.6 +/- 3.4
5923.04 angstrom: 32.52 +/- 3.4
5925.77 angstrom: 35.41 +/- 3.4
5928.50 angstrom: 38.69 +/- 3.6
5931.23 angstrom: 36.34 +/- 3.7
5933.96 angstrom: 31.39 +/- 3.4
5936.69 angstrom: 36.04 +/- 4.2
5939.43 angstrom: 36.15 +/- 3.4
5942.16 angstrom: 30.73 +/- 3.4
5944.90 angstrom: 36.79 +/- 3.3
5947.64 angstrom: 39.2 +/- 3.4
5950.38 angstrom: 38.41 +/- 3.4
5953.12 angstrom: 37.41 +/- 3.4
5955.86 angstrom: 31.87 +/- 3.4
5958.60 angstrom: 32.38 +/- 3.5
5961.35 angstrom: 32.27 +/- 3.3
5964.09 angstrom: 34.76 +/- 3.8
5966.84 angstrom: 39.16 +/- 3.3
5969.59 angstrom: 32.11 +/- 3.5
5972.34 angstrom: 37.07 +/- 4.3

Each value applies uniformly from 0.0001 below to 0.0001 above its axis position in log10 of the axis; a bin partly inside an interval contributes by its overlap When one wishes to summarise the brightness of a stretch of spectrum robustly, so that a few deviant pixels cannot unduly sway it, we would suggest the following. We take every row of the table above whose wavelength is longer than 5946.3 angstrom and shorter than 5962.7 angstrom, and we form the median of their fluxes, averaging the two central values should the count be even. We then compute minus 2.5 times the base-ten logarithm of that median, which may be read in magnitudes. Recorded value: -3.86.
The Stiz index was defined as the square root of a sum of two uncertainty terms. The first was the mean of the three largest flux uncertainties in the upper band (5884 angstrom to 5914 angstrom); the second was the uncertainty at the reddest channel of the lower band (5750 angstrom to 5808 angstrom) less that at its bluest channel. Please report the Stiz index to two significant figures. 2.2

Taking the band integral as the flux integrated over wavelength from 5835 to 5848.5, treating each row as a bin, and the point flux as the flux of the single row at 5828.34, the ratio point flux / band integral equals 0.068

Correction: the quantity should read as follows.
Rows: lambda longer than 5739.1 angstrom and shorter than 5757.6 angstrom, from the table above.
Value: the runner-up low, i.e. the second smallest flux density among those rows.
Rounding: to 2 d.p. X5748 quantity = 32.68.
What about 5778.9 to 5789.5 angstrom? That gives 34.82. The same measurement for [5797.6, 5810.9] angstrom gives 35.67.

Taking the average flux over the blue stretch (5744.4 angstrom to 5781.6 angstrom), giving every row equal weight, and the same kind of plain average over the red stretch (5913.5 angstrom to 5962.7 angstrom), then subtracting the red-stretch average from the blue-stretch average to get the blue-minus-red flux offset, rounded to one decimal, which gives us 1.6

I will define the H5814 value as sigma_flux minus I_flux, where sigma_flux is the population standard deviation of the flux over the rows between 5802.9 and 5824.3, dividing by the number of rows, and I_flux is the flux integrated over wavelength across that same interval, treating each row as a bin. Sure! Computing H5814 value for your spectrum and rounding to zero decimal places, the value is -768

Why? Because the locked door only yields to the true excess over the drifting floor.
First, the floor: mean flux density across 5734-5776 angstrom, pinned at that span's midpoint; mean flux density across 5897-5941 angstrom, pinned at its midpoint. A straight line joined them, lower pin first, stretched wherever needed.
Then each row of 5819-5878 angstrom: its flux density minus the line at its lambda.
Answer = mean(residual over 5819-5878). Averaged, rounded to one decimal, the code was 0.1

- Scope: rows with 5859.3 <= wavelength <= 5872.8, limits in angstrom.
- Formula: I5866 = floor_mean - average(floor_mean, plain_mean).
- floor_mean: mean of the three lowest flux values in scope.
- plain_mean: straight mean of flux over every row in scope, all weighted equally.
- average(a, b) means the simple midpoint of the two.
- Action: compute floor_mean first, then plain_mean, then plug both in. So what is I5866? -2.0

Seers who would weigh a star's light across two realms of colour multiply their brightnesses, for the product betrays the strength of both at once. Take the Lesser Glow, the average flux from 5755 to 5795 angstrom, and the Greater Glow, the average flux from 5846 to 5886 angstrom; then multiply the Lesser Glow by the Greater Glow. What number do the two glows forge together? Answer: 1316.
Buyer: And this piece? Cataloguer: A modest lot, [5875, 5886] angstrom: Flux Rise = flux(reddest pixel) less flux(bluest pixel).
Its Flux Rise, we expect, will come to -1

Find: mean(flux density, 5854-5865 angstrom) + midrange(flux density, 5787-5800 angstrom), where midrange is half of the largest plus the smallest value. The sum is 71.6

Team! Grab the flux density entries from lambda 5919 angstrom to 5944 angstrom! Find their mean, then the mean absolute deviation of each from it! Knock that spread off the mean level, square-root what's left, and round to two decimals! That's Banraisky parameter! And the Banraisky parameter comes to 5.73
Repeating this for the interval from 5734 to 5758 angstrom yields 5.81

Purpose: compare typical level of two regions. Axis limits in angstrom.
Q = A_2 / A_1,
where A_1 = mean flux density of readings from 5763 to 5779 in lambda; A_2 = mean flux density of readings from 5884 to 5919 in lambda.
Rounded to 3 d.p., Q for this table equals 0.961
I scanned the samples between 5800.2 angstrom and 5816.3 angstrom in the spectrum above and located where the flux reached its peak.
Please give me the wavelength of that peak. 5809.58 angstrom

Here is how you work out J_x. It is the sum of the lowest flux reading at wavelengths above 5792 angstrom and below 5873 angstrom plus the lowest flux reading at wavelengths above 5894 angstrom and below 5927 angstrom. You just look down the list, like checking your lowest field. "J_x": 58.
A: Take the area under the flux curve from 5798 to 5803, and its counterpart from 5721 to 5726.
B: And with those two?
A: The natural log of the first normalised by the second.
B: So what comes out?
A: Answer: 0.1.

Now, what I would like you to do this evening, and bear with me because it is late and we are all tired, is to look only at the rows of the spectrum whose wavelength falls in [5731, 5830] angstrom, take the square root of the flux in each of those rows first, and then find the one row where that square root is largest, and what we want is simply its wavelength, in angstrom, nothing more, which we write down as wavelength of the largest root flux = 5809.58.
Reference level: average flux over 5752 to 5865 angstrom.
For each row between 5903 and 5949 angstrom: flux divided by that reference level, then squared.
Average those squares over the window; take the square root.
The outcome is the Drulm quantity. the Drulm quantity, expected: 0.99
